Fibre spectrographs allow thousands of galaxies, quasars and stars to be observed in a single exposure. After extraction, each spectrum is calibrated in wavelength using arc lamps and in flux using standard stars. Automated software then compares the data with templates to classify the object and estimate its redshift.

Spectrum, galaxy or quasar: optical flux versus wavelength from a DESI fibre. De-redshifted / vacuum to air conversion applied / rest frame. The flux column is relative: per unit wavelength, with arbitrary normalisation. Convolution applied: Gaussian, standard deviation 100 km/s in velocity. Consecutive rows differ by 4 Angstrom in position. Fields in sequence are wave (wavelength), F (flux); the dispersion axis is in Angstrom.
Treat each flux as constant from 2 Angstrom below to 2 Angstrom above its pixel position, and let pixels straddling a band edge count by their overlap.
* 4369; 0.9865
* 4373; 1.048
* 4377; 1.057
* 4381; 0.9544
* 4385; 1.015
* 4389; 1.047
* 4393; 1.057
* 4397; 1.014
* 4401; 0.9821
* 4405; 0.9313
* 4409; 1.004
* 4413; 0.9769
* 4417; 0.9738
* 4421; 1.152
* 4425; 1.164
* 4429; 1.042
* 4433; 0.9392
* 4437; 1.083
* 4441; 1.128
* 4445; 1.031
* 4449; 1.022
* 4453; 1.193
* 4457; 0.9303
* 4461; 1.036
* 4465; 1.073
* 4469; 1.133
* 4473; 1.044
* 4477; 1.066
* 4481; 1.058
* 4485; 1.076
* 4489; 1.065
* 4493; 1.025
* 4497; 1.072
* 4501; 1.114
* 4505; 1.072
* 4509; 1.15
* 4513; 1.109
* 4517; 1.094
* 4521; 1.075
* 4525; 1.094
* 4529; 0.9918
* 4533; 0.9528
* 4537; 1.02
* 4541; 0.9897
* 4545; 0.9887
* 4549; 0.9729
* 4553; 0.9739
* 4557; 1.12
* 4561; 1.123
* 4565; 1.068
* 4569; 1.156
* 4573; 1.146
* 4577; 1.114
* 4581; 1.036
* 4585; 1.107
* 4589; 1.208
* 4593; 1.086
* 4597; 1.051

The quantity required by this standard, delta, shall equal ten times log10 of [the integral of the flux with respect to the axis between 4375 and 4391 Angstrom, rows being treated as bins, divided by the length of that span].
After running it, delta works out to 0.08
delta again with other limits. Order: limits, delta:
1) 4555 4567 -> 0.43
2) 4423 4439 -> 0.24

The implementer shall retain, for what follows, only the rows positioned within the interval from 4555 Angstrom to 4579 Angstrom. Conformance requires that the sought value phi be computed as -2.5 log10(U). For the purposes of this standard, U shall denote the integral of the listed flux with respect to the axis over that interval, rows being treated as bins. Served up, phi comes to -3.57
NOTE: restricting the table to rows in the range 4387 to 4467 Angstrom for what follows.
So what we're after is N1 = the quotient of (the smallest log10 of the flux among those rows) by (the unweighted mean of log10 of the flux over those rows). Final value -2.0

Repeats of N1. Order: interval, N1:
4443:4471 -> -1.3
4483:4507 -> 0.4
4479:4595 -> -0.7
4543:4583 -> -0.4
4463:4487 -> 0.6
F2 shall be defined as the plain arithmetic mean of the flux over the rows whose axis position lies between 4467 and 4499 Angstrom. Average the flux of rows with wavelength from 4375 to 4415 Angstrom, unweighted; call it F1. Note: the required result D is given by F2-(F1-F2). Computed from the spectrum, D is 1.13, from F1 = 1.004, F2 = 1.07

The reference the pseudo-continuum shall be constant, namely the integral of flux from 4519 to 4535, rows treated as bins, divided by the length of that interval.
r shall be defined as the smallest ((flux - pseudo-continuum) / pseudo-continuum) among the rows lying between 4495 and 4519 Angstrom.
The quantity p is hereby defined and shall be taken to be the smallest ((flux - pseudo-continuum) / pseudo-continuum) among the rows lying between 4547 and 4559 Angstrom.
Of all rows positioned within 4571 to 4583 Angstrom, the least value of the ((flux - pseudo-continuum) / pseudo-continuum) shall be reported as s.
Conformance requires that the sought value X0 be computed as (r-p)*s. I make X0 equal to 0.0007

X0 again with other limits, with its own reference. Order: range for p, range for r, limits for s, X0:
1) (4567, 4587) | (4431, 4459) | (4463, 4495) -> 0.0003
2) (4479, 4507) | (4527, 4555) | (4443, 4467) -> 0.0067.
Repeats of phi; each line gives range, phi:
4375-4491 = -5.21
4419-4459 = -4.08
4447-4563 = -5.22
